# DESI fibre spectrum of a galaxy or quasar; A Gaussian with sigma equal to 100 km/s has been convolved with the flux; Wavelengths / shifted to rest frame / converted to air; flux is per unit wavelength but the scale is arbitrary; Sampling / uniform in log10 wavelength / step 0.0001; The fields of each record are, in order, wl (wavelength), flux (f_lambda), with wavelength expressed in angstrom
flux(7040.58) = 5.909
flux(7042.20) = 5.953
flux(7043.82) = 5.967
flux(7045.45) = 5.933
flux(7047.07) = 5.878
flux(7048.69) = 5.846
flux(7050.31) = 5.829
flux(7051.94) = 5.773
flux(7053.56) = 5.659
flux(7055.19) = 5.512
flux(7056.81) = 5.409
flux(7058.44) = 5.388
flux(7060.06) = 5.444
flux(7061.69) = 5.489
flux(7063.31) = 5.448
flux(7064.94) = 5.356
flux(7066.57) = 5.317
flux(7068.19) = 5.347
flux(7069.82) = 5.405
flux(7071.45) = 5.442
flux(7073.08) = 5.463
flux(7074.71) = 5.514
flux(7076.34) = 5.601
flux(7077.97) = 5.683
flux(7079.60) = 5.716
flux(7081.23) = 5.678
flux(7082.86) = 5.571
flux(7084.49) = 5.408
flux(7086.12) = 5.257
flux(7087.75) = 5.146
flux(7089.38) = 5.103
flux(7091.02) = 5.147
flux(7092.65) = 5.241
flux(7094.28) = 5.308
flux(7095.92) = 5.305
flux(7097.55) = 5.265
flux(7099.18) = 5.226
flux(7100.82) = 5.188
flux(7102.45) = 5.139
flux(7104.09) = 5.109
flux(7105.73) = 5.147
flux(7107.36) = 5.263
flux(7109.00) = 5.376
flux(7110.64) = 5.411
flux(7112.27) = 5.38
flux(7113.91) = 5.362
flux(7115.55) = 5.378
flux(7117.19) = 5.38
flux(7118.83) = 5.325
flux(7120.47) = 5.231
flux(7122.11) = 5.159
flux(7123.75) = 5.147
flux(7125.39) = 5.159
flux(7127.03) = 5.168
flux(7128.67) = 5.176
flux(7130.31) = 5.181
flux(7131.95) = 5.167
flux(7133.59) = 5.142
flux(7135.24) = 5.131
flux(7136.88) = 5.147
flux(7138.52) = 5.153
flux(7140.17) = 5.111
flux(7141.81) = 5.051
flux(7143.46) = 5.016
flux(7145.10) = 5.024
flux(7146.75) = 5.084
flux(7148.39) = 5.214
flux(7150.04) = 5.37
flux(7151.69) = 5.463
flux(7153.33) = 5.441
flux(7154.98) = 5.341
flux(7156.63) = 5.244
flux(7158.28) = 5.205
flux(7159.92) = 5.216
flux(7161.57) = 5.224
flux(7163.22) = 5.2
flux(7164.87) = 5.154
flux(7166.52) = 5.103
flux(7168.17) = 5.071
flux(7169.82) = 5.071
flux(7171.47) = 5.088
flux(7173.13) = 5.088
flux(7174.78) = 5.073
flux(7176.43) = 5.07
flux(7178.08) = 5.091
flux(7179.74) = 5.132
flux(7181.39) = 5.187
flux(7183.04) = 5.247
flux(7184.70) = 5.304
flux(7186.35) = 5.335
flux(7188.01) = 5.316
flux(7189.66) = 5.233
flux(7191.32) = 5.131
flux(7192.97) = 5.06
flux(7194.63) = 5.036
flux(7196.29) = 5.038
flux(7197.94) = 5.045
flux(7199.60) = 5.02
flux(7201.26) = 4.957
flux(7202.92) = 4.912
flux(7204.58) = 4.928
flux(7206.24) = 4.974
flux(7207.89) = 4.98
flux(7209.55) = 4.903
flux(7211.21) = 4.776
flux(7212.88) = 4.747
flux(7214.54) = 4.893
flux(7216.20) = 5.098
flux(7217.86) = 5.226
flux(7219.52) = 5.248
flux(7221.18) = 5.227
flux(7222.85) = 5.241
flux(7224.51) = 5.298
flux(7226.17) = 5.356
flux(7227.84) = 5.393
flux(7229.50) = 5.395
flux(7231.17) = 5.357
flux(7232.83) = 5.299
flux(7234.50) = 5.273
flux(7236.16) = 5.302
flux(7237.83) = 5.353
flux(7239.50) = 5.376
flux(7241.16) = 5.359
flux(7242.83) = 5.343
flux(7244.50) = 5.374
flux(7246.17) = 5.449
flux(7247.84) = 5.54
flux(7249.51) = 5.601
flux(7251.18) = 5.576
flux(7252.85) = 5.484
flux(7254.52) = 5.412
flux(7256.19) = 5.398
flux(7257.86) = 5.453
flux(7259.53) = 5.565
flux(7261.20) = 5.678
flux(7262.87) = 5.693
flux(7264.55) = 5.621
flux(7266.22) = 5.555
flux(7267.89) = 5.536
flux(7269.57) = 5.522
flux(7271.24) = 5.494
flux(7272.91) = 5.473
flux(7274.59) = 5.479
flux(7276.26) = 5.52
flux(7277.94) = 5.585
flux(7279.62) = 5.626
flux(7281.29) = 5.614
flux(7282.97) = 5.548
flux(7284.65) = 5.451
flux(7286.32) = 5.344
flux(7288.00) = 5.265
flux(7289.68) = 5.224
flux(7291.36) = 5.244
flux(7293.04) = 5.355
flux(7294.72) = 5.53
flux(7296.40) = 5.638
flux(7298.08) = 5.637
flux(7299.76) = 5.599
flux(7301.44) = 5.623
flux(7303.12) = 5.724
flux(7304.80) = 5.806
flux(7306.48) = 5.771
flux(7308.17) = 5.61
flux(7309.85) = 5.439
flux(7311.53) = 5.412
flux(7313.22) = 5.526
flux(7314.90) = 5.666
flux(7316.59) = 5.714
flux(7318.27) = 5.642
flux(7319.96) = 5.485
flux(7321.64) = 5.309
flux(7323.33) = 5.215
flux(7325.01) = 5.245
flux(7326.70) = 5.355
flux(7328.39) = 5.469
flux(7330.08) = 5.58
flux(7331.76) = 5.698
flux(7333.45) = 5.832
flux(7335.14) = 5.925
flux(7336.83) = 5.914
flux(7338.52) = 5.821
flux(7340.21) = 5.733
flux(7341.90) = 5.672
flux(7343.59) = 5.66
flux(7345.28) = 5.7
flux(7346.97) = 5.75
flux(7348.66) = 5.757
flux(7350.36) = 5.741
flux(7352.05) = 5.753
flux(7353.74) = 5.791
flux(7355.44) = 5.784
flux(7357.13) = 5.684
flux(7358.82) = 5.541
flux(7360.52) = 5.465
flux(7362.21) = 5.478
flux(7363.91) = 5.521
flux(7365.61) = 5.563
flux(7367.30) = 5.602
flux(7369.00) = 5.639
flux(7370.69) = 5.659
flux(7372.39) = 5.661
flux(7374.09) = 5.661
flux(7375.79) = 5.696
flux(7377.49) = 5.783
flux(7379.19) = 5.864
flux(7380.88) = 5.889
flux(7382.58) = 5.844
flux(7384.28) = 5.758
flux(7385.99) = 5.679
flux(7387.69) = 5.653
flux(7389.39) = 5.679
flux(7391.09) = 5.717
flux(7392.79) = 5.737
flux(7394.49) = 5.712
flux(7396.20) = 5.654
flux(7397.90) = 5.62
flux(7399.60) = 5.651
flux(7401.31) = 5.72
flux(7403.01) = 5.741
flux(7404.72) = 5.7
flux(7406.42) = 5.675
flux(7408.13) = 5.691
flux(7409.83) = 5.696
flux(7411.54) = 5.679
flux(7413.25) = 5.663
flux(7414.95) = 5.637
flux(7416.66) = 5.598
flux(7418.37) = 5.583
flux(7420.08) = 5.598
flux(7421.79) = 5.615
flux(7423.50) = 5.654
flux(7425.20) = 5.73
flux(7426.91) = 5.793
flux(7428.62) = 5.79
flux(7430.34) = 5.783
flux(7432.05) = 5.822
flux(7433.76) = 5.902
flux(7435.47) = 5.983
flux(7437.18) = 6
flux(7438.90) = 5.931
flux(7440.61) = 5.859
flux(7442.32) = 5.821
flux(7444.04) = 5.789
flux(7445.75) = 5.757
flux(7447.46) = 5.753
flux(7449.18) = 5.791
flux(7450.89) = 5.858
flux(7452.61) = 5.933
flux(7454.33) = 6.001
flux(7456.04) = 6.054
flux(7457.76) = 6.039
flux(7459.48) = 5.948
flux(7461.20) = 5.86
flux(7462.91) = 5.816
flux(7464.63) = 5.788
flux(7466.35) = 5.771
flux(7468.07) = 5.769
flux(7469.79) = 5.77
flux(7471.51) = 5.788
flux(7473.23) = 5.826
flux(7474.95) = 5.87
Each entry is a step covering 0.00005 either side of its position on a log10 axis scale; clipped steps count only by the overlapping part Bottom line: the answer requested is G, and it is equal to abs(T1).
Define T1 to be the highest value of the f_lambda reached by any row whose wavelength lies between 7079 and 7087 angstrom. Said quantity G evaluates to 5.7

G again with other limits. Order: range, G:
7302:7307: 5.8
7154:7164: 5.3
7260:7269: 5.7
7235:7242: 5.4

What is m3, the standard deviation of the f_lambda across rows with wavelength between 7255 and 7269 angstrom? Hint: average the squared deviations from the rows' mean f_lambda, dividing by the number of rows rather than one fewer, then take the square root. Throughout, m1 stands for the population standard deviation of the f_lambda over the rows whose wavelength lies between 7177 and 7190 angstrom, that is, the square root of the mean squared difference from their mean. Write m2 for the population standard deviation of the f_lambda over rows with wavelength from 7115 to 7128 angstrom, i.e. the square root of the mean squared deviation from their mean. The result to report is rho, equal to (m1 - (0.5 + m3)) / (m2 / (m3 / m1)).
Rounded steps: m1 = 0.083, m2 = 0.095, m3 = 0.096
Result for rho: -6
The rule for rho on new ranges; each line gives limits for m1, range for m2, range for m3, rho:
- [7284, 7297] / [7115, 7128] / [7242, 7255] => -3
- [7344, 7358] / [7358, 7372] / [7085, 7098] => -17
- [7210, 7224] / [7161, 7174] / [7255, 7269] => -3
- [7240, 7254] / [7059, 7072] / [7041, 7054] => -9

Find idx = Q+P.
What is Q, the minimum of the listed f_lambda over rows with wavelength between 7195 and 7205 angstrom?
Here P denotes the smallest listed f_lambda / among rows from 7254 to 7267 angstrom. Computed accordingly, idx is 10.3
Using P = 5.398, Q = 4.912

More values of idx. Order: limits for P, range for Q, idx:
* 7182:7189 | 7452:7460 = 11.2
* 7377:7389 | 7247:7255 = 11.1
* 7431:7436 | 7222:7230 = 11.1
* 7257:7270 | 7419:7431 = 11.1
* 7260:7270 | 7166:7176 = 10.6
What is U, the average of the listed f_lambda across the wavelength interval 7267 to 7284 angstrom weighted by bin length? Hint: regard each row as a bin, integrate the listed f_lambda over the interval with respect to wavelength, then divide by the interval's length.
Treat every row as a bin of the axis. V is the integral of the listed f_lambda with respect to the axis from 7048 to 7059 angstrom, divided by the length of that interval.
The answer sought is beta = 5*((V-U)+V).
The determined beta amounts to 28.6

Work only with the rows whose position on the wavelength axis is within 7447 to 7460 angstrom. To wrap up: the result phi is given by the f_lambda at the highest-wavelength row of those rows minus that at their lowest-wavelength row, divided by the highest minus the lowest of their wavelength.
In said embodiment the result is 0.016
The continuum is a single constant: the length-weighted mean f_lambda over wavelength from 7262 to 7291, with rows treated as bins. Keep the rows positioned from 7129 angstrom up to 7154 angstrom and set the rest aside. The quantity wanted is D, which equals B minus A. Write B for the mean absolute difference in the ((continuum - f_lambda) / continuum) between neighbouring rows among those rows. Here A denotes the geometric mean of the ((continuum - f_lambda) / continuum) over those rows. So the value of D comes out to -0.039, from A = 0.048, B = 0.0088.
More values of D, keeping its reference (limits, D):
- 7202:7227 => -0.060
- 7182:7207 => -0.059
